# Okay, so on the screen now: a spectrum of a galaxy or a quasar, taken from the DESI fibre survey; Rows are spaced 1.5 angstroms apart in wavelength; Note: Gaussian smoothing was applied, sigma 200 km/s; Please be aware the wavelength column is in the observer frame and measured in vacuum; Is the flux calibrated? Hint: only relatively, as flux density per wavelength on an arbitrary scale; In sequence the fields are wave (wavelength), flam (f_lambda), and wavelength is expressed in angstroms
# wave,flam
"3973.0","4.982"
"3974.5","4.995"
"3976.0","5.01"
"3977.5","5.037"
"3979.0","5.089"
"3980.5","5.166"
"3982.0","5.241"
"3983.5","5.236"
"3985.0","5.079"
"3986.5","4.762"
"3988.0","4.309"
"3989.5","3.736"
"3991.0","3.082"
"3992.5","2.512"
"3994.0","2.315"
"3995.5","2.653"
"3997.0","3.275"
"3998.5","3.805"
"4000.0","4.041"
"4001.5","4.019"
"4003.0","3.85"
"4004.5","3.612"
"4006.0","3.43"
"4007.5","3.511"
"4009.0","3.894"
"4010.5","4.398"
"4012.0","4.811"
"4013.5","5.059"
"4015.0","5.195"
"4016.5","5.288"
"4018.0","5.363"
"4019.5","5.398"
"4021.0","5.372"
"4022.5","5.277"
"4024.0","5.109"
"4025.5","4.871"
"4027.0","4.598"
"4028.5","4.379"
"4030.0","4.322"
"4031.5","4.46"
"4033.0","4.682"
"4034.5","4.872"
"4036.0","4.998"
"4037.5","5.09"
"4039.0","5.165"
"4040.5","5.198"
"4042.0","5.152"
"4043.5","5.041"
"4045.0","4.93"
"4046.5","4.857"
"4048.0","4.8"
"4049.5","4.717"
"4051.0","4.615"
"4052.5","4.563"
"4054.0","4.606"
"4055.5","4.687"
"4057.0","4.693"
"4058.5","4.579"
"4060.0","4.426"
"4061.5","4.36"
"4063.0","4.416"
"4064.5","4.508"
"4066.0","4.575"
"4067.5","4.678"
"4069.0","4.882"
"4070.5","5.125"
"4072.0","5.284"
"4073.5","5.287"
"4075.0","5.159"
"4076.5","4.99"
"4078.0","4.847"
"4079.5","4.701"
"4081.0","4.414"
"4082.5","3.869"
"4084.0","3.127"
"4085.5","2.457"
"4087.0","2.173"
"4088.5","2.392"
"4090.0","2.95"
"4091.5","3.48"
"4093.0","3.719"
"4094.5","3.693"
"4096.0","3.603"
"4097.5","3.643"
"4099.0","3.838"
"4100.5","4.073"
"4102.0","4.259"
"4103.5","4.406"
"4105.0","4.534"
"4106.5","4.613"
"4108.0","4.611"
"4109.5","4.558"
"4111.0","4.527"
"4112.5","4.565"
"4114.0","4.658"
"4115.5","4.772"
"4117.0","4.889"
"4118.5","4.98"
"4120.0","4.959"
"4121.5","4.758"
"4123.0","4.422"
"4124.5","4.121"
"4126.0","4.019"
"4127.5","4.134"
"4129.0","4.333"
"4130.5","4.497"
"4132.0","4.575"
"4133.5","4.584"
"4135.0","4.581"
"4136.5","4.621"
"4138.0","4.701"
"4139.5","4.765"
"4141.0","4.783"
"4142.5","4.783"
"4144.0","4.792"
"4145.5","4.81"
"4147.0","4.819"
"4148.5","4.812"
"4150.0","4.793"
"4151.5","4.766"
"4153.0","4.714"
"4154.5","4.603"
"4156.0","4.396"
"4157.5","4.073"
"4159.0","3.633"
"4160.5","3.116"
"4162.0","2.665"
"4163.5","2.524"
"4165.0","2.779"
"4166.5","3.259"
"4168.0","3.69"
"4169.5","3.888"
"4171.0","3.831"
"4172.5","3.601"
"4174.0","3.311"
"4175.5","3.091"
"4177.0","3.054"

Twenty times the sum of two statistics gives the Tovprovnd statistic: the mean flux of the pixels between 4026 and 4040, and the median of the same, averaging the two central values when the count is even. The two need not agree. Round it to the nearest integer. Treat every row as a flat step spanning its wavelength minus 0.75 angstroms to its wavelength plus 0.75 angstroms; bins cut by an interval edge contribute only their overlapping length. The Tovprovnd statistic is 188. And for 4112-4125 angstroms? 189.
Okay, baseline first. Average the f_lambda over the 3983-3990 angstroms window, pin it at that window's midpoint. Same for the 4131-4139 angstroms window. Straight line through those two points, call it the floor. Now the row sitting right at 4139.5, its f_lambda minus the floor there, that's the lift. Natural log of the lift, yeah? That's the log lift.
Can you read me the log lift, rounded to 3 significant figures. -1.88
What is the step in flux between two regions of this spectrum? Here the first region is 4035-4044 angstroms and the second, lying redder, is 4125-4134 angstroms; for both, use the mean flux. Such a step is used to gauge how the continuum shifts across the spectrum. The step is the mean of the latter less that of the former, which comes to -0.8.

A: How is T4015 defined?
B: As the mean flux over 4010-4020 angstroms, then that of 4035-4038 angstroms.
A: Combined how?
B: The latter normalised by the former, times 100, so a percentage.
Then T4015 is 99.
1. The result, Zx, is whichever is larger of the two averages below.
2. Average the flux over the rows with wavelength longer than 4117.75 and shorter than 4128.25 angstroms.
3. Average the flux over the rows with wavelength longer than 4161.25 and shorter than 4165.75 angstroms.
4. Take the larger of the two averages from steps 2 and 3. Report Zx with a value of 4.5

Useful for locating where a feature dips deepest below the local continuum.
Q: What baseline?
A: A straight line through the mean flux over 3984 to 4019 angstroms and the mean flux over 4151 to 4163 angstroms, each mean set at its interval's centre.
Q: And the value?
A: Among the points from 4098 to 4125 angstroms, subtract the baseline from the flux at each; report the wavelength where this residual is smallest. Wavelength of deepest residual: 4099.0 angstroms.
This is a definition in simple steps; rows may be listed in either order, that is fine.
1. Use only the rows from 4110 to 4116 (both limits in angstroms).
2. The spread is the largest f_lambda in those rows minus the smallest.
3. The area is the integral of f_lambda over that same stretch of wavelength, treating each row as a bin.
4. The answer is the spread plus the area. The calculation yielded 28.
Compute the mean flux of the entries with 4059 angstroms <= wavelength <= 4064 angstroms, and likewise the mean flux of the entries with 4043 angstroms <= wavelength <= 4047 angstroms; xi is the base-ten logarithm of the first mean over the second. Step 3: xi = -0.05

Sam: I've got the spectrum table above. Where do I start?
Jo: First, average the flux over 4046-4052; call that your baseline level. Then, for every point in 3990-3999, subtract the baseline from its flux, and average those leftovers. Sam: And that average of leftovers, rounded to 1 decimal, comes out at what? -1.8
